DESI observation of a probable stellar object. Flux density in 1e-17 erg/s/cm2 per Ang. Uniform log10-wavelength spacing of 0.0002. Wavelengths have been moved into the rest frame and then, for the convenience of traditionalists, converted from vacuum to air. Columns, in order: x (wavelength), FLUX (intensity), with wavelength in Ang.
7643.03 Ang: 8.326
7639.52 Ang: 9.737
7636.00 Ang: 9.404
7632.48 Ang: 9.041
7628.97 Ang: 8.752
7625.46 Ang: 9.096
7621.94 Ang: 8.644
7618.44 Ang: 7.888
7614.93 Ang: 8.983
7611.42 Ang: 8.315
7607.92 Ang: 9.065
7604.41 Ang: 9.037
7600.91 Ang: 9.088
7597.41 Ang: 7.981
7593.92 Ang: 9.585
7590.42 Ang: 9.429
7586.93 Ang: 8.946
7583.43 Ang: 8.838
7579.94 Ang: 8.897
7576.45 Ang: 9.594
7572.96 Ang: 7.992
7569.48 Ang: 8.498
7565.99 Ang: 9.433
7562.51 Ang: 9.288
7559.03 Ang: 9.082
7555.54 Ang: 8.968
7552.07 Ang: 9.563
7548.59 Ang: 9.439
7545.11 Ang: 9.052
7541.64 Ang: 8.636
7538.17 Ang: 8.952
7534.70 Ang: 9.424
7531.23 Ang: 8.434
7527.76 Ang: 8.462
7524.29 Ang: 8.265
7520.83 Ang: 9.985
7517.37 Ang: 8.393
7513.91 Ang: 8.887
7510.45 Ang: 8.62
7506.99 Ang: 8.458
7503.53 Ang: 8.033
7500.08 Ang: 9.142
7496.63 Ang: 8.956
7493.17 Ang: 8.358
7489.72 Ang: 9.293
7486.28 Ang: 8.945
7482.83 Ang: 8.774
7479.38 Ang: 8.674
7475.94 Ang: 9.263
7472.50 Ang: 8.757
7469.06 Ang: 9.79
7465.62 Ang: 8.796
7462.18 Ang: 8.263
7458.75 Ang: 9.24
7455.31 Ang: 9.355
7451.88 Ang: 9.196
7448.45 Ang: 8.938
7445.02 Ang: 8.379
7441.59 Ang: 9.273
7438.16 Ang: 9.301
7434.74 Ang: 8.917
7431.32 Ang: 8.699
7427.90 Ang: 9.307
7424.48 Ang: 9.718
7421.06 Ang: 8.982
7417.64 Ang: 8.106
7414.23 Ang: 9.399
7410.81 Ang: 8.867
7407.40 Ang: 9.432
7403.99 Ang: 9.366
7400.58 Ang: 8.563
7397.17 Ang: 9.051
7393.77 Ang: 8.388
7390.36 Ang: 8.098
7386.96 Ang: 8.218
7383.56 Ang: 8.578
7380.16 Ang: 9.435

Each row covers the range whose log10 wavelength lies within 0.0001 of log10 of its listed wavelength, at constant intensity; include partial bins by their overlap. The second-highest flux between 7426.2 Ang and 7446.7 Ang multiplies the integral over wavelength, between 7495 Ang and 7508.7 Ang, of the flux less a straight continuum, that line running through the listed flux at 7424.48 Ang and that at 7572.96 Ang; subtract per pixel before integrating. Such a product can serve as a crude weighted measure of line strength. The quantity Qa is -22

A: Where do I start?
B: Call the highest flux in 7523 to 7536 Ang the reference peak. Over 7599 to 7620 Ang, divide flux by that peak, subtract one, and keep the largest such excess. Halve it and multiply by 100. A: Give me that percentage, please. -1.8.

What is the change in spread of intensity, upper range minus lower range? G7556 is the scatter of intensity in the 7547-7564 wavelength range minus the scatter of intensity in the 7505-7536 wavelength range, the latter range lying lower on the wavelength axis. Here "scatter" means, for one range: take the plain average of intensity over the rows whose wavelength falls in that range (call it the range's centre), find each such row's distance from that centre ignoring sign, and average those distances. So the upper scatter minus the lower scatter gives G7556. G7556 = -0.25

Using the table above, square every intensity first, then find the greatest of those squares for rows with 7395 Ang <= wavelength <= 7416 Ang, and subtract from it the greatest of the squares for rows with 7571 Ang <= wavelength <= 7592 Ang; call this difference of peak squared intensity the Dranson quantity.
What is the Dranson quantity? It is -3.1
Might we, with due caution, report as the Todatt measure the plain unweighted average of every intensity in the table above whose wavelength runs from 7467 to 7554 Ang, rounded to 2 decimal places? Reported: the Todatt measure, 8.90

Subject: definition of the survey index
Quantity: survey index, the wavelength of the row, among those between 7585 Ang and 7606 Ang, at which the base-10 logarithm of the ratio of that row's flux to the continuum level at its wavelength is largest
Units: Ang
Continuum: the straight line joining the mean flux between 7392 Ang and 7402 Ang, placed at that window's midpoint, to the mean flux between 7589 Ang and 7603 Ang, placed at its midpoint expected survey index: 7593.92 Ang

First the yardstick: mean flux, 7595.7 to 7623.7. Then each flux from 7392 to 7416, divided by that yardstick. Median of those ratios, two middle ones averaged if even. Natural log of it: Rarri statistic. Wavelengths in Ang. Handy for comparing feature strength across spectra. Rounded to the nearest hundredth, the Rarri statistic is 0.05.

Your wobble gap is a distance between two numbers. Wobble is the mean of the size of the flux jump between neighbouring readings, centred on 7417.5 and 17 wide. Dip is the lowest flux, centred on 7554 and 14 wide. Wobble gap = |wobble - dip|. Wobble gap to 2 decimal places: 8.11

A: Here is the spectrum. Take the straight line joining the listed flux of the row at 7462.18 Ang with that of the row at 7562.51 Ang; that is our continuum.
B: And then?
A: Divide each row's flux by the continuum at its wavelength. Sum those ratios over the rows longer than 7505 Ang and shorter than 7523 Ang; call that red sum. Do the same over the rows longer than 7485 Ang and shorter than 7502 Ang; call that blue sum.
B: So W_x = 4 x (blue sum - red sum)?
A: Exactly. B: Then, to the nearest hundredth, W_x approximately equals 0.67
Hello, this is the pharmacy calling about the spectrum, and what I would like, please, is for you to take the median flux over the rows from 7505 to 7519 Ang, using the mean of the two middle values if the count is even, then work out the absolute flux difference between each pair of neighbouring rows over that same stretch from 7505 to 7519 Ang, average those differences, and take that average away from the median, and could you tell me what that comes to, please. 8.2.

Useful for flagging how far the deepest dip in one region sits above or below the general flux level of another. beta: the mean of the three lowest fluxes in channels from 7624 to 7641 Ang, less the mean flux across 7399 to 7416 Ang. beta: -0.16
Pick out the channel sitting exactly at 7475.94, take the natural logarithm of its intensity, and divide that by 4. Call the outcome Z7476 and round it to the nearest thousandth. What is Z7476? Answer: 0.557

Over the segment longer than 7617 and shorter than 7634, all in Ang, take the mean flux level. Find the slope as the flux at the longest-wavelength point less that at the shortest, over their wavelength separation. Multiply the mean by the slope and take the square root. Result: 0.8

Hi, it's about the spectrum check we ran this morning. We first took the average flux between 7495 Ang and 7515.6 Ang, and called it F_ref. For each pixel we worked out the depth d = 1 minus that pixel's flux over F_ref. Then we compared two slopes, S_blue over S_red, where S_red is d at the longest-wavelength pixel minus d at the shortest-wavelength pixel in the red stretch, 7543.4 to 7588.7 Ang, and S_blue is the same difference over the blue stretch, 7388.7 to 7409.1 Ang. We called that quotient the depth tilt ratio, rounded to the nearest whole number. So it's -13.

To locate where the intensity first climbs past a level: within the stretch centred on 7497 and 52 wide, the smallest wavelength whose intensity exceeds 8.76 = 7475.94 Ang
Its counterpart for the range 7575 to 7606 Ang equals 7576.45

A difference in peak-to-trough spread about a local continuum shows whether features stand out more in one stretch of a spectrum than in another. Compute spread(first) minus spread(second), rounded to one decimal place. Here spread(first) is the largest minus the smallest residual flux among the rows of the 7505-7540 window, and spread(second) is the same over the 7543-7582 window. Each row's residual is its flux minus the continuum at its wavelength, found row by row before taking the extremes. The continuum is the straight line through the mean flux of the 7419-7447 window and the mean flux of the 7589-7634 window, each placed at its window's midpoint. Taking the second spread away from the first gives 0.1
